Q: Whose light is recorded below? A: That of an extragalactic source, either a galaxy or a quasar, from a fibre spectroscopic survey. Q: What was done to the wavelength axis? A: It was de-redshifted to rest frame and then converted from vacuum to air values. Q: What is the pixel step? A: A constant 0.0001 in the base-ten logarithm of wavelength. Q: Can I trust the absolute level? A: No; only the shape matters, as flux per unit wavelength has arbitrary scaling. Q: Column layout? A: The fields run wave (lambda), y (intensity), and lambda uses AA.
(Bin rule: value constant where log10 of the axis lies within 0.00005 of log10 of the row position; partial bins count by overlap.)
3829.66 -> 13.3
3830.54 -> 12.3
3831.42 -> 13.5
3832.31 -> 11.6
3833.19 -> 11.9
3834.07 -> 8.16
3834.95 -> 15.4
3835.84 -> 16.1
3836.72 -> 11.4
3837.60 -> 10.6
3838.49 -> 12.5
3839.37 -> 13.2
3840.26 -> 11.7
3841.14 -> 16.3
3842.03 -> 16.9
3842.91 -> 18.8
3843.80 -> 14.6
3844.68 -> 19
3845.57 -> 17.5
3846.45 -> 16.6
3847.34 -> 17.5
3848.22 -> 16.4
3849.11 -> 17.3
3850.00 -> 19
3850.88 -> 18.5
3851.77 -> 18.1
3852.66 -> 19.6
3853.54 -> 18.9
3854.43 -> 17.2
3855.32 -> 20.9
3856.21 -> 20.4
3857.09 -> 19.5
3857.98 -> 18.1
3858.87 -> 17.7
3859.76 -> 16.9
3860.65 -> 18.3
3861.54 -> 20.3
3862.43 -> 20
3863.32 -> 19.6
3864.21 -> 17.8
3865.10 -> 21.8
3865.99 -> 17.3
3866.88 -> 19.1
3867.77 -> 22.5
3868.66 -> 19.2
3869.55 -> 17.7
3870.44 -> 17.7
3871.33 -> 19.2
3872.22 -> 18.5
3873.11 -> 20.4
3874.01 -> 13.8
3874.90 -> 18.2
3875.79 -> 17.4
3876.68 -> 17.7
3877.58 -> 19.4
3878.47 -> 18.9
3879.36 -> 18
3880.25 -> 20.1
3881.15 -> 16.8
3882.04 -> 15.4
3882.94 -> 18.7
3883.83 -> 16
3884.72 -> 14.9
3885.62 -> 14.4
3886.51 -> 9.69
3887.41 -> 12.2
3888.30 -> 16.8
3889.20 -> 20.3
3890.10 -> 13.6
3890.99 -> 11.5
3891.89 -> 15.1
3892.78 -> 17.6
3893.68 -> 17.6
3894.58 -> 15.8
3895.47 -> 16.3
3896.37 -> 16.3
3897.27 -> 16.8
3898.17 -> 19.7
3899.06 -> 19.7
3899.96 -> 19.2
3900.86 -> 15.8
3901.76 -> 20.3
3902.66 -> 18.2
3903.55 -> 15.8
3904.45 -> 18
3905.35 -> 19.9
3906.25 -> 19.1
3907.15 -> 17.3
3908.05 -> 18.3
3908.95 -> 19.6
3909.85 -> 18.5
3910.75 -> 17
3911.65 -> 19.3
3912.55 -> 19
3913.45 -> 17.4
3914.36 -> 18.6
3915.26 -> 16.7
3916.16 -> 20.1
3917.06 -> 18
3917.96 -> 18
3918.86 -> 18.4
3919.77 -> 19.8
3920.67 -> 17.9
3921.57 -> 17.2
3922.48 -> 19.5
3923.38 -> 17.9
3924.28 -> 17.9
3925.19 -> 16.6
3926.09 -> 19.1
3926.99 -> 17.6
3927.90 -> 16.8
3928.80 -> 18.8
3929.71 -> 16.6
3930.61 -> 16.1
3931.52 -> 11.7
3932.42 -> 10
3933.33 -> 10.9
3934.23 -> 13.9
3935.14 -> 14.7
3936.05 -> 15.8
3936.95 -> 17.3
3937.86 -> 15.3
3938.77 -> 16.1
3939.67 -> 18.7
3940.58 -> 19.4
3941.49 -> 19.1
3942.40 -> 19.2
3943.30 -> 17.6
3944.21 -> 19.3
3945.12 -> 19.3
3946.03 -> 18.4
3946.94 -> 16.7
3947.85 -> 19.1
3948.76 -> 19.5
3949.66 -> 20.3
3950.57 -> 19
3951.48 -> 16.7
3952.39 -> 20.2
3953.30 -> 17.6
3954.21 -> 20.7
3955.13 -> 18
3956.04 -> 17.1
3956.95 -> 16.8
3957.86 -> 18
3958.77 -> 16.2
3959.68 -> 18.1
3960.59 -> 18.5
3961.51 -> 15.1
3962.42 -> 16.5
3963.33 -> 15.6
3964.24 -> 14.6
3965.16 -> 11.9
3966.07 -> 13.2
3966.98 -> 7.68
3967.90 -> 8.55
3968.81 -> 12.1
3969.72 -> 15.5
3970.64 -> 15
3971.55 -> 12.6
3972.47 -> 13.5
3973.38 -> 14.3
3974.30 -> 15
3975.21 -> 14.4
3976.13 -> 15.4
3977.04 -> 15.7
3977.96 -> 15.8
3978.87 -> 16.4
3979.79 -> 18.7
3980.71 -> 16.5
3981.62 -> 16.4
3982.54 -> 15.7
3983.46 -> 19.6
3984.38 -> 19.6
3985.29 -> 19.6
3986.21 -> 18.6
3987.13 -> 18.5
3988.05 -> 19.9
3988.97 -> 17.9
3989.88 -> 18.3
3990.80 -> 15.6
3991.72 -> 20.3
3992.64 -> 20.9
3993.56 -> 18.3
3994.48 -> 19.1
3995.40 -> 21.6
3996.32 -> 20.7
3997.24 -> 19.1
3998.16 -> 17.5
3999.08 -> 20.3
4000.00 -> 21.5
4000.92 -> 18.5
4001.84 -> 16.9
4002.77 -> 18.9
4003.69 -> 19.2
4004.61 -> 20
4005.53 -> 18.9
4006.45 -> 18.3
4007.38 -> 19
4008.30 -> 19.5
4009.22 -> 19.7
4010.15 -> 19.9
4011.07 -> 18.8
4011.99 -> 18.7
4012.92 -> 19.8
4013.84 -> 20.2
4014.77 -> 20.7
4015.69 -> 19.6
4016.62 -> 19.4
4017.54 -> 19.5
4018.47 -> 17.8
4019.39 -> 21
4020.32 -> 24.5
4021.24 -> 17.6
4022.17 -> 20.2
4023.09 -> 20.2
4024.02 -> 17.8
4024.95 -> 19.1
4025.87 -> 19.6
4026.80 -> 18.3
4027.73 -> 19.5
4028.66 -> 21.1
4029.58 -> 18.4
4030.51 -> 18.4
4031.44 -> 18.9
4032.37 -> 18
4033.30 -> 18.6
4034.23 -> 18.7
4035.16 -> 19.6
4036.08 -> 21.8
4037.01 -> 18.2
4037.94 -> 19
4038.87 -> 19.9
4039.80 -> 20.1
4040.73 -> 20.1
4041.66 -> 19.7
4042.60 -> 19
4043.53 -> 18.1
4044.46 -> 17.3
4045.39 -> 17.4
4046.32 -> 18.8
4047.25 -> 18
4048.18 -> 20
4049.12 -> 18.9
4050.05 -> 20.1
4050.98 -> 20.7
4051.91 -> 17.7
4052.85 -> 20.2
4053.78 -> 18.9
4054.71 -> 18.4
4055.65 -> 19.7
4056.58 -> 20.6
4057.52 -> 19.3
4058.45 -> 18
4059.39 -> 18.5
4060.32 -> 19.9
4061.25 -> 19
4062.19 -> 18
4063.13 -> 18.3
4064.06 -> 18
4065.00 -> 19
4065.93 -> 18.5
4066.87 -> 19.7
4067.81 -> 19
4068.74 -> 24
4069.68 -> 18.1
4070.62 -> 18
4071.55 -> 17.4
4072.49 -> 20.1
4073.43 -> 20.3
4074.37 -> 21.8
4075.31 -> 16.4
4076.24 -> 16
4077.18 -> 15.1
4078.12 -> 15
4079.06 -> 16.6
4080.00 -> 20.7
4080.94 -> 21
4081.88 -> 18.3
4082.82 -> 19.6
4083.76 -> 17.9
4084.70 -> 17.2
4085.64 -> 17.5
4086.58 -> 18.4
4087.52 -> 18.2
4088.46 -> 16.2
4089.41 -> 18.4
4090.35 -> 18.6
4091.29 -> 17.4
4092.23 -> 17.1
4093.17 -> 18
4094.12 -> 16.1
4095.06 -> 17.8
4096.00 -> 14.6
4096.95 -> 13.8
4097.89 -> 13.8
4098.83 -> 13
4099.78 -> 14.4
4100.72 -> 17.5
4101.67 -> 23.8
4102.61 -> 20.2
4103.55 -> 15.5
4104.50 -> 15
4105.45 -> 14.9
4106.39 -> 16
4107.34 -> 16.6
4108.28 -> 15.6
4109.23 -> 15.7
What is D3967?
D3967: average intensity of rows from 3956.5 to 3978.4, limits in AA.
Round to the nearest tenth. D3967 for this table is 14.6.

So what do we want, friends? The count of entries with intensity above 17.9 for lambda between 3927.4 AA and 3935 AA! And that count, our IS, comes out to 1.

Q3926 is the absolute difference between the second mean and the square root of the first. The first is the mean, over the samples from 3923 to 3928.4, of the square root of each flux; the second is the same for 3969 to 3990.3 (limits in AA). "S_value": 2.02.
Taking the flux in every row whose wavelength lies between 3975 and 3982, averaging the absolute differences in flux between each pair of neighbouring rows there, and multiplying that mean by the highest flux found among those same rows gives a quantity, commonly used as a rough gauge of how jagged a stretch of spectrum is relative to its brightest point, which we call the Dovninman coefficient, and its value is 18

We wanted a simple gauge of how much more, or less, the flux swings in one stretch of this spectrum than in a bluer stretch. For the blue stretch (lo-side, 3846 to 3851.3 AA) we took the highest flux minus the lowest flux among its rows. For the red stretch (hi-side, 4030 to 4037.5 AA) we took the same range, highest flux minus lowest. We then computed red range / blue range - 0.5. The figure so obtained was 0.96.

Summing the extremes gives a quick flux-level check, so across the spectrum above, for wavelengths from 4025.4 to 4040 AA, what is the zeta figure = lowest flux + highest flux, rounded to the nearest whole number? 40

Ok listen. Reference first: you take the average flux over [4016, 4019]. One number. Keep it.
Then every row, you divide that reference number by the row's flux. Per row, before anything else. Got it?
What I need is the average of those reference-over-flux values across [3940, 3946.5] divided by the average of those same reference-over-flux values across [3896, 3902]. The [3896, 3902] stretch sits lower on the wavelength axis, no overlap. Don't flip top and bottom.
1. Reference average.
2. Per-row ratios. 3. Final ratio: 0.96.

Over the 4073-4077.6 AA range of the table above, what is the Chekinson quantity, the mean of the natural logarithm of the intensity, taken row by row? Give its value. 2.88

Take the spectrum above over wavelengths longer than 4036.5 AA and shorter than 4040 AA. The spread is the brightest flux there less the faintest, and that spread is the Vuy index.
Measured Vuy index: 1.9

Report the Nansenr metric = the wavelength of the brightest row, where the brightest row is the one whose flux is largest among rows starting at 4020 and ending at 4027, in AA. 4020.32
